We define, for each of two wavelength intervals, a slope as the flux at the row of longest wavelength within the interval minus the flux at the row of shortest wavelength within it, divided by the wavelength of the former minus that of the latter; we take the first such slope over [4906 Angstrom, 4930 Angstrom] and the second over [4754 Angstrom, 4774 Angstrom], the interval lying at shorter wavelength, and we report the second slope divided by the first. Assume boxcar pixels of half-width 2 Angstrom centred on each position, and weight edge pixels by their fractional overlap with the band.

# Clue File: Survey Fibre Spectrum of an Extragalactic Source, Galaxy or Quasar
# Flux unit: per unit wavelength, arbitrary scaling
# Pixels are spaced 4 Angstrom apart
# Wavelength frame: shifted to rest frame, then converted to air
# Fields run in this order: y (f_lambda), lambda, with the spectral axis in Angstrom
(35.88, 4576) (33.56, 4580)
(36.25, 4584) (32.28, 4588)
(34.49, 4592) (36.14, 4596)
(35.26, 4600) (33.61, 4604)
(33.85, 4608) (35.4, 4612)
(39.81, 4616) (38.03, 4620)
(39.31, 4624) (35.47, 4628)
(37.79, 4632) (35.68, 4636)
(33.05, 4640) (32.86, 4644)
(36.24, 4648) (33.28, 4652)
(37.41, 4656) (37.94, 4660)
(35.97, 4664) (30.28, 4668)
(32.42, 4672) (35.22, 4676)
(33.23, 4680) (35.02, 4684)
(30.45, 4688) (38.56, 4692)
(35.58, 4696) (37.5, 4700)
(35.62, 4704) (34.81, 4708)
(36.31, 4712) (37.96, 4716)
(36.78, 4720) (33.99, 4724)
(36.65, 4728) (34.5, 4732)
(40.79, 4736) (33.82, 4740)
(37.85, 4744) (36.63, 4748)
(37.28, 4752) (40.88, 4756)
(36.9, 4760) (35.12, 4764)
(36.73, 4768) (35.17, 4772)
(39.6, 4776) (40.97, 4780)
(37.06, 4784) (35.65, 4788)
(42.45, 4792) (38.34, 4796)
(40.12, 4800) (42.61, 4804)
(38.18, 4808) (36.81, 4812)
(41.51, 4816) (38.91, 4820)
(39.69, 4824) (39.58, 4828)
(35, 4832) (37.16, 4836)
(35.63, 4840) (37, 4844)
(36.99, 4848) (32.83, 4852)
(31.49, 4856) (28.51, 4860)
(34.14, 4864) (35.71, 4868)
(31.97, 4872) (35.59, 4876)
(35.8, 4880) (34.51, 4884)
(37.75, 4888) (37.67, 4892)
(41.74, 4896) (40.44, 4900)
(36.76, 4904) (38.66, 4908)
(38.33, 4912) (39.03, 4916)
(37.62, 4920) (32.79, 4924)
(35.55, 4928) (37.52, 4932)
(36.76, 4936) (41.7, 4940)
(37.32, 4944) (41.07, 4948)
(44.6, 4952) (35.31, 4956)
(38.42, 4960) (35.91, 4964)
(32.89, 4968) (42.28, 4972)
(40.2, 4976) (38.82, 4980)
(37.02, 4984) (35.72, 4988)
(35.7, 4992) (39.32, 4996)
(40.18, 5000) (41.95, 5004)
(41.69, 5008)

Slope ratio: 2.3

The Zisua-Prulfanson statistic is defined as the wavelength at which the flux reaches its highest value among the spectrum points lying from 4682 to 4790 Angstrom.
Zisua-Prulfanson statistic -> 4780 Angstrom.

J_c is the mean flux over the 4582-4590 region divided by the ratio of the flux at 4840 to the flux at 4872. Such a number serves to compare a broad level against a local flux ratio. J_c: 31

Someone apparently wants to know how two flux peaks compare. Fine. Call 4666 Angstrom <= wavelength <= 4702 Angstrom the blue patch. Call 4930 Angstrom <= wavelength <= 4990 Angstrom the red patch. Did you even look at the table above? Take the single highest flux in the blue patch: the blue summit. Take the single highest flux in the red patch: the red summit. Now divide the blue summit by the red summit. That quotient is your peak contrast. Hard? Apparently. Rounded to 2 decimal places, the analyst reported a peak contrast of 0.86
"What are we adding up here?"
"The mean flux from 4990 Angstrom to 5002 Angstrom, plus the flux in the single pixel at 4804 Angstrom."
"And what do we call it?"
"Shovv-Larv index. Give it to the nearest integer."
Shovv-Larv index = 81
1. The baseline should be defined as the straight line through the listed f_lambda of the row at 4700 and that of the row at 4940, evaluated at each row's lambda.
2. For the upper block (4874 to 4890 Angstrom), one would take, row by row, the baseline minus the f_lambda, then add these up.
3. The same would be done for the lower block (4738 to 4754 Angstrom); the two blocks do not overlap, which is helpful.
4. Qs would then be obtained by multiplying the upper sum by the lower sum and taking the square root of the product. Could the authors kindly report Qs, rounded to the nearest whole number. 12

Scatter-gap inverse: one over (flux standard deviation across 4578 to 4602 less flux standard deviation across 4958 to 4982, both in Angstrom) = -0.6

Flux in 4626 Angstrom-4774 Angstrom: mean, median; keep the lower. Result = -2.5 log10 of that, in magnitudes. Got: -3.88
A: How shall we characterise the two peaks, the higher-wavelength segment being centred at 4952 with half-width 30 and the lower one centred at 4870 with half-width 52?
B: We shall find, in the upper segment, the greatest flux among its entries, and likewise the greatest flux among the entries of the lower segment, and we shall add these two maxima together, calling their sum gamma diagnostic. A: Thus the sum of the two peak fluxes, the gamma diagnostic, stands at 86.3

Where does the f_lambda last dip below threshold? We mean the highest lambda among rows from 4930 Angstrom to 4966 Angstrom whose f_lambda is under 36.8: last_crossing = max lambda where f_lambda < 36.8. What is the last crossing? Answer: 4964 Angstrom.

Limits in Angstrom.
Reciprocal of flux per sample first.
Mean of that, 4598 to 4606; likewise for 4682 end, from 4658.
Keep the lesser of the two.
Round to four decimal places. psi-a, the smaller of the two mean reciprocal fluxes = 0.0291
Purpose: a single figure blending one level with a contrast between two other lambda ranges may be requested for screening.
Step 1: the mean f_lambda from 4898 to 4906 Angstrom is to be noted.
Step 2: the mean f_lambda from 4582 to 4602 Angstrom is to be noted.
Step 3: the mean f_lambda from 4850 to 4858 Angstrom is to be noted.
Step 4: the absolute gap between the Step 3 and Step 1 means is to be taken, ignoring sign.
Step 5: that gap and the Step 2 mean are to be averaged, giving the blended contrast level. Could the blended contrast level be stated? 20.7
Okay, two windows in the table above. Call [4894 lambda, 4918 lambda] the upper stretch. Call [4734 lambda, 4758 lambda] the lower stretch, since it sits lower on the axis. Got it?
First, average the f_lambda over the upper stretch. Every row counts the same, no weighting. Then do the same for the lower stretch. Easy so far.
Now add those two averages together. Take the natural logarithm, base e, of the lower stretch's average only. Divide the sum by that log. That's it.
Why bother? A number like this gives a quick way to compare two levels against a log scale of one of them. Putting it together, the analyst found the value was 21.2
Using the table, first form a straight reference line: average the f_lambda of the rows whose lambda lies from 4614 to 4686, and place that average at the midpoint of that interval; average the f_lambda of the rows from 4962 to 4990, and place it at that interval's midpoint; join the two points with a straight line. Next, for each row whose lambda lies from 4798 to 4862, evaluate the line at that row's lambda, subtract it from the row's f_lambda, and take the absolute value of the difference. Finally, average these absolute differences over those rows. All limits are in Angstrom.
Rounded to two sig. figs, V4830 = 2.9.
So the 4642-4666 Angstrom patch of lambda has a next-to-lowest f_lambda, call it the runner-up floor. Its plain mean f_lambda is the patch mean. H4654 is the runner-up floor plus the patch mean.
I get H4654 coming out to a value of 69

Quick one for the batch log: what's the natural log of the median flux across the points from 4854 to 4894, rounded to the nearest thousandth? 3.557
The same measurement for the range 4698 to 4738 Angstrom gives 3.597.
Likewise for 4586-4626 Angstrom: 3.565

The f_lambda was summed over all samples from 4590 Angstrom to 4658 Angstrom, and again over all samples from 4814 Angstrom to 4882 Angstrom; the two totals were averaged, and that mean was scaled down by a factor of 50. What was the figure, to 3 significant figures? 12.2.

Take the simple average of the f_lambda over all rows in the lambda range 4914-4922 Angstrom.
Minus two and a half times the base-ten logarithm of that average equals -3.96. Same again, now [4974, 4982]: -3.99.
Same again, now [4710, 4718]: -3.92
